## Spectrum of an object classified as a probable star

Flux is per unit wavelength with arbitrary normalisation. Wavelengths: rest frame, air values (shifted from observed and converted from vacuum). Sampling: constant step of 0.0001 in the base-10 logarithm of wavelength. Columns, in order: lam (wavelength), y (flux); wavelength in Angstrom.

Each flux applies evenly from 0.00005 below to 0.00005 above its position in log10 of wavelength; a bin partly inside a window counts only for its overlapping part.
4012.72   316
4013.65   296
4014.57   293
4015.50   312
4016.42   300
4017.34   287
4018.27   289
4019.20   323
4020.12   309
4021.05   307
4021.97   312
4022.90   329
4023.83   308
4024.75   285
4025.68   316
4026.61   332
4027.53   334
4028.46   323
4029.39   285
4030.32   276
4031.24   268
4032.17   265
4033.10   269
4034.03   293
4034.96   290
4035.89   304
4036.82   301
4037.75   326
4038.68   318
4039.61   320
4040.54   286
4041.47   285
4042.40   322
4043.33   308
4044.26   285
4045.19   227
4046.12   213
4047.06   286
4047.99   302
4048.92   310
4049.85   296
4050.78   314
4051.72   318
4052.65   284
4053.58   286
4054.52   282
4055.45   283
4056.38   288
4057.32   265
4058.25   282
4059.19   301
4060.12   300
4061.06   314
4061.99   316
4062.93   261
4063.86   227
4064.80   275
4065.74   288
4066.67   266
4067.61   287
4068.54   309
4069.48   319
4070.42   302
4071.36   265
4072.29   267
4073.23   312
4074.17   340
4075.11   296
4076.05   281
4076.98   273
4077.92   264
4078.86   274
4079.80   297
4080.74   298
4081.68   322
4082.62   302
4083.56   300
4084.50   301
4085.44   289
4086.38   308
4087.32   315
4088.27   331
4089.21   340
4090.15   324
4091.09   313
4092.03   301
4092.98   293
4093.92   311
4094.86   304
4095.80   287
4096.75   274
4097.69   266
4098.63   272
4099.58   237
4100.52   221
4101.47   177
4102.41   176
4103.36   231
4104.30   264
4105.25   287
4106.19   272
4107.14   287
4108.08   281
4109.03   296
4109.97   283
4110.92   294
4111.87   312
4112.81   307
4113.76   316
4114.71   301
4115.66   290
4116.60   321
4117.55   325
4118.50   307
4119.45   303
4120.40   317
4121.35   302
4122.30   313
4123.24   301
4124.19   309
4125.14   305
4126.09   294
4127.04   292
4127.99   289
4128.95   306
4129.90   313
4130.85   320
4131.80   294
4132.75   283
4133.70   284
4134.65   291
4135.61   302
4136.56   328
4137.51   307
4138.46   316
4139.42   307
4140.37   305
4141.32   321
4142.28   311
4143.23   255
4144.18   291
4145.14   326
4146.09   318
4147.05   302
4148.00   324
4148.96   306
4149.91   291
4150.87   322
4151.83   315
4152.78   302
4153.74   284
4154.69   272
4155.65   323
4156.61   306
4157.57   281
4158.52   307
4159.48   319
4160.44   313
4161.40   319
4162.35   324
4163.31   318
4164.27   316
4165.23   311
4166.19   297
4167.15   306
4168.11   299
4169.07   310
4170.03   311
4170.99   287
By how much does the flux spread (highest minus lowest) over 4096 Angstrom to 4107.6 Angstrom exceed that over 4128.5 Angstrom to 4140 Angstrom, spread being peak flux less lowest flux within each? 66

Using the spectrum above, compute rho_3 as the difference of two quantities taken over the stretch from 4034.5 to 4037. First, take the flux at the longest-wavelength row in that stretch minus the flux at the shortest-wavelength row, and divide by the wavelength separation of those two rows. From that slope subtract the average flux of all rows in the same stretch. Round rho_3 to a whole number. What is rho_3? -292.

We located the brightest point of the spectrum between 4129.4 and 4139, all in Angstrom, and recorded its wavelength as 4136.56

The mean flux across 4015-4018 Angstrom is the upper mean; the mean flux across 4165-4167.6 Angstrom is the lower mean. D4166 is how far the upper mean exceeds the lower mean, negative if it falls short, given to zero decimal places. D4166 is -5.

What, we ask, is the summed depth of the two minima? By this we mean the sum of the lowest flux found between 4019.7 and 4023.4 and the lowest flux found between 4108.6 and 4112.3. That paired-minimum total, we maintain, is 590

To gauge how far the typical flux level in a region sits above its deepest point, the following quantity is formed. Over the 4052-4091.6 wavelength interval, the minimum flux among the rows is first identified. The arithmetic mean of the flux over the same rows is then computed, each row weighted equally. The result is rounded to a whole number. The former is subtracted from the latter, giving 67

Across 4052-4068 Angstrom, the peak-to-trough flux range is 89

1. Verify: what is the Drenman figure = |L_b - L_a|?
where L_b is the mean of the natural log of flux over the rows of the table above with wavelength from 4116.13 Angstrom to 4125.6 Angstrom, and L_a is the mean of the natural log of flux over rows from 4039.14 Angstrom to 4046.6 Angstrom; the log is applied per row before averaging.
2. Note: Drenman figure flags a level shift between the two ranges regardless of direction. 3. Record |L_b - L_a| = 0.11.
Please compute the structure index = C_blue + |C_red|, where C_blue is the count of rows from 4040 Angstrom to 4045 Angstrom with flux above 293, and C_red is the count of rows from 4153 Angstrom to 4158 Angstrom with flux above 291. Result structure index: 4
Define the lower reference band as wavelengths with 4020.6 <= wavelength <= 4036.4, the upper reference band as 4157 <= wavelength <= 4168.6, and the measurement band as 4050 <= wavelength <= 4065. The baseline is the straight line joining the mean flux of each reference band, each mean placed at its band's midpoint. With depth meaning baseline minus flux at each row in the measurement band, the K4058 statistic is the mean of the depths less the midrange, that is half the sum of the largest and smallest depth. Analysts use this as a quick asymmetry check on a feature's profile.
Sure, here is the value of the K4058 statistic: -15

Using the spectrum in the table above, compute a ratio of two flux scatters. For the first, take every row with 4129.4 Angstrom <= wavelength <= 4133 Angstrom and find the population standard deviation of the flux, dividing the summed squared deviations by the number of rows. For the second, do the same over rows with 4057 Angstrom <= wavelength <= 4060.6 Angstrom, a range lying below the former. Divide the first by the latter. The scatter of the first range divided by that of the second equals 1.00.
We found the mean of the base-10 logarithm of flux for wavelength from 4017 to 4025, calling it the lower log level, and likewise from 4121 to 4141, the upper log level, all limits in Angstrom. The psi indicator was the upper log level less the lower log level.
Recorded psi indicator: -0.003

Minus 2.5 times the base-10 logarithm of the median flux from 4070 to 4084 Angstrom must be -6.18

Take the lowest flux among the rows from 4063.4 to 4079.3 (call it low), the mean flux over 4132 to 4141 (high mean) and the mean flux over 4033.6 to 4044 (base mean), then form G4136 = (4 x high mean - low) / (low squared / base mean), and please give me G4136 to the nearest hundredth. 5.82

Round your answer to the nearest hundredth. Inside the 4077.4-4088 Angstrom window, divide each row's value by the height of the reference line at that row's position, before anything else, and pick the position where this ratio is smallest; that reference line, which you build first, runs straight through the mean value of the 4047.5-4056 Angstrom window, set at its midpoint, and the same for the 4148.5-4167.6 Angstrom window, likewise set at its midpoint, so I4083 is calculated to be 4077.92 Angstrom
